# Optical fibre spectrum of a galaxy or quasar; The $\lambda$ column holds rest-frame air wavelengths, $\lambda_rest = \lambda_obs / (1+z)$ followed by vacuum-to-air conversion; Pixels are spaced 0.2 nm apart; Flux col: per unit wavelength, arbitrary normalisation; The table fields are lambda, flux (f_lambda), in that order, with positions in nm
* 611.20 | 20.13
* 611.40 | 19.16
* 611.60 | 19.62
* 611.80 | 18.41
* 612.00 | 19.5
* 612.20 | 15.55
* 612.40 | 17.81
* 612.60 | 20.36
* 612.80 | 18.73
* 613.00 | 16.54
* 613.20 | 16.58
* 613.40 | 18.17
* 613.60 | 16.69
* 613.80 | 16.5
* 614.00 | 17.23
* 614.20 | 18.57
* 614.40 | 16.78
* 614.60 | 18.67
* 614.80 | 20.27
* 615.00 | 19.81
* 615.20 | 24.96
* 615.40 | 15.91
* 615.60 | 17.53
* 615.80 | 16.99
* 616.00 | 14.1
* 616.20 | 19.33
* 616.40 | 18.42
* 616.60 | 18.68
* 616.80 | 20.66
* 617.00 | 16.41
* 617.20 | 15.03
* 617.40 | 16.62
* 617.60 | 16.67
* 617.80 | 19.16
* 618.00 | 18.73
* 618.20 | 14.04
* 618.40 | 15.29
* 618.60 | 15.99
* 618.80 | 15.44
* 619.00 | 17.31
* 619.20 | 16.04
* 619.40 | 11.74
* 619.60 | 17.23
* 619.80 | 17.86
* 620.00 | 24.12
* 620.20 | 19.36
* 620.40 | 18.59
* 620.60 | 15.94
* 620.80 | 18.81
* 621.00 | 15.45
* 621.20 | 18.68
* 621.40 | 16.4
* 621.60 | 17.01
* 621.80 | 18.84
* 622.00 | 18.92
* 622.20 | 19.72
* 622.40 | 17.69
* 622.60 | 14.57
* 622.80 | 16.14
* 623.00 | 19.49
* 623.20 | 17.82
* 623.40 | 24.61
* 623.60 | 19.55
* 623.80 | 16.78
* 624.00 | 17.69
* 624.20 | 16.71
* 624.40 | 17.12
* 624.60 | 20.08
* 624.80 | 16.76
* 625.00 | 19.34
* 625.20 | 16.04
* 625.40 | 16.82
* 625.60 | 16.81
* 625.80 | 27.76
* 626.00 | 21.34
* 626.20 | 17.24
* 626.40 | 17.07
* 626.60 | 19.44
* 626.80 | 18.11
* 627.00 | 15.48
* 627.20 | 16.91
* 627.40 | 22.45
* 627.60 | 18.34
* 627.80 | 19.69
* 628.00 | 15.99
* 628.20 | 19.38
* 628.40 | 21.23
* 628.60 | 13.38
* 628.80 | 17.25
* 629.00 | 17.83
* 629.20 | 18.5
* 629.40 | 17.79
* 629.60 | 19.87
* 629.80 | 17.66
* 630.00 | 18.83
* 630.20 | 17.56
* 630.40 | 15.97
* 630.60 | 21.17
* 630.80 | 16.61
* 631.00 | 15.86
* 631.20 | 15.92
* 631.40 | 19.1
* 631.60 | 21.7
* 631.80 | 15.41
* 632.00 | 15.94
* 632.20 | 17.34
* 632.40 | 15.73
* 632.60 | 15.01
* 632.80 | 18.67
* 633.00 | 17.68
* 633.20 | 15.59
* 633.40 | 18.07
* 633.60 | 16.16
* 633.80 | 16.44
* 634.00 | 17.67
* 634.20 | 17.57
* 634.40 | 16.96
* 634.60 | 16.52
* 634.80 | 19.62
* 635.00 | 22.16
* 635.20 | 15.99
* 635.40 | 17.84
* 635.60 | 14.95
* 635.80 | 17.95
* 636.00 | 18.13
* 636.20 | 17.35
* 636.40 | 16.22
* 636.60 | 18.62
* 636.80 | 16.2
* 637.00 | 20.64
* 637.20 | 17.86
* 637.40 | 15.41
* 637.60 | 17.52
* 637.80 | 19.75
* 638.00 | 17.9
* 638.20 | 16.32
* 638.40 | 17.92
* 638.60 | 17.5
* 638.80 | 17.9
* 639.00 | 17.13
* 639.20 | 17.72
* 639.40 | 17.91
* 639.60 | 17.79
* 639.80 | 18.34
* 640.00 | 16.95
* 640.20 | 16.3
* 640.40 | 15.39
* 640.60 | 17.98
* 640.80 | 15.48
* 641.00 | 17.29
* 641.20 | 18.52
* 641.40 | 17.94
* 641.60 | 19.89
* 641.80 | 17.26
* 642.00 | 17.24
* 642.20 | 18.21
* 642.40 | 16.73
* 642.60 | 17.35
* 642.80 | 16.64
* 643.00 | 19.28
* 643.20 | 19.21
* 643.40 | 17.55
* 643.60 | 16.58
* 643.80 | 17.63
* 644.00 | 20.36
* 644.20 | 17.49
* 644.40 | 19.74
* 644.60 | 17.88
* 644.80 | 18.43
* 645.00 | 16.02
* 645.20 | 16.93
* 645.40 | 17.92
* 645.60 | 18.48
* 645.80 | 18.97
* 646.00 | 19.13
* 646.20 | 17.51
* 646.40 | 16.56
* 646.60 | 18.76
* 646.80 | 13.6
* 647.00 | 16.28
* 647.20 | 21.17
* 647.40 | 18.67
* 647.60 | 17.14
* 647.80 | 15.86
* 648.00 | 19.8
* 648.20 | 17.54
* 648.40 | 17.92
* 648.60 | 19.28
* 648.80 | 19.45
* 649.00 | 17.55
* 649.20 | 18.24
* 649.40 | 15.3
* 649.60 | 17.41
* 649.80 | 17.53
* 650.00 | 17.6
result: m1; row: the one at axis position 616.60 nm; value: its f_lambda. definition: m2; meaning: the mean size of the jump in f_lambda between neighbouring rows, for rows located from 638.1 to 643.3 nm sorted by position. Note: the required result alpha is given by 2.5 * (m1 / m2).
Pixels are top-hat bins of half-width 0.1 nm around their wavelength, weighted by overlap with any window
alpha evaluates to 42.6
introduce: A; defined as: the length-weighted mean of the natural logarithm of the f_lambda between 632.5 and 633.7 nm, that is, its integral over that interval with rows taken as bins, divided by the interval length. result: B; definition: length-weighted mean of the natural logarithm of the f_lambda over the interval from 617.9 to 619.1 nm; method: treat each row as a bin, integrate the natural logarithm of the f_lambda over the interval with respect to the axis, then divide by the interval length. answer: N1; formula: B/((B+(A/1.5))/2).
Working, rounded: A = 2.82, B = 2.78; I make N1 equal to 1.19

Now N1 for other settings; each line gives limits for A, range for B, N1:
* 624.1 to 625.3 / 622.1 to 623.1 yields 1.20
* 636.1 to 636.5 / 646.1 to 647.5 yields 1.21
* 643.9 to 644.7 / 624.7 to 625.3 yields 1.19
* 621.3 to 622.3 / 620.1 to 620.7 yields 1.20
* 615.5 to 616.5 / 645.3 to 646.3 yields 1.21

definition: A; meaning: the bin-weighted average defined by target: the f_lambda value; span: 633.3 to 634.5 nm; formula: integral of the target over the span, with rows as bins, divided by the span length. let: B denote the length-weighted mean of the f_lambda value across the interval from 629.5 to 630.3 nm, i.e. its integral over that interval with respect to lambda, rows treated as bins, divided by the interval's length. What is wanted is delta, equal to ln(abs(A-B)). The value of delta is 0.3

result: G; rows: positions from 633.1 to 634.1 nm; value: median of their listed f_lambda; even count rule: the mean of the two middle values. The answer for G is 16.4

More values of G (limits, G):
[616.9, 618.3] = 16.6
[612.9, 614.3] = 16.7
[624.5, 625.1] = 19.3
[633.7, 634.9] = 17.3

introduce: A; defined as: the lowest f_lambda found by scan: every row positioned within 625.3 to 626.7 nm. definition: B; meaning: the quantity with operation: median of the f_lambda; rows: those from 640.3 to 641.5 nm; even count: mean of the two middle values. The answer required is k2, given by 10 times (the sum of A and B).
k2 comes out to 344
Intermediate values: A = 16.81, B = 17.6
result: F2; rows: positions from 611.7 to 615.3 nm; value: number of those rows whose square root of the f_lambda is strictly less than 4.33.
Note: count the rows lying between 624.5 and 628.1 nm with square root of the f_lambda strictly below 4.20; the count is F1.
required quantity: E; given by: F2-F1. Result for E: 4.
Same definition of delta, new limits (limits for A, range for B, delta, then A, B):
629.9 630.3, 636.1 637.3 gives -1.0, 18.2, 17.8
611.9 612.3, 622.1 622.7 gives -1.6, 17.5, 17.3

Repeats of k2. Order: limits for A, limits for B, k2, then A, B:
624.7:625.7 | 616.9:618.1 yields 327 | 16.04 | 16.6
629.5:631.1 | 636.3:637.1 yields 333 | 15.86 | 17.4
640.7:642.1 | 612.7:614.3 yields 324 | 15.48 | 17.0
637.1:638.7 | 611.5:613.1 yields 340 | 15.41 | 18.6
